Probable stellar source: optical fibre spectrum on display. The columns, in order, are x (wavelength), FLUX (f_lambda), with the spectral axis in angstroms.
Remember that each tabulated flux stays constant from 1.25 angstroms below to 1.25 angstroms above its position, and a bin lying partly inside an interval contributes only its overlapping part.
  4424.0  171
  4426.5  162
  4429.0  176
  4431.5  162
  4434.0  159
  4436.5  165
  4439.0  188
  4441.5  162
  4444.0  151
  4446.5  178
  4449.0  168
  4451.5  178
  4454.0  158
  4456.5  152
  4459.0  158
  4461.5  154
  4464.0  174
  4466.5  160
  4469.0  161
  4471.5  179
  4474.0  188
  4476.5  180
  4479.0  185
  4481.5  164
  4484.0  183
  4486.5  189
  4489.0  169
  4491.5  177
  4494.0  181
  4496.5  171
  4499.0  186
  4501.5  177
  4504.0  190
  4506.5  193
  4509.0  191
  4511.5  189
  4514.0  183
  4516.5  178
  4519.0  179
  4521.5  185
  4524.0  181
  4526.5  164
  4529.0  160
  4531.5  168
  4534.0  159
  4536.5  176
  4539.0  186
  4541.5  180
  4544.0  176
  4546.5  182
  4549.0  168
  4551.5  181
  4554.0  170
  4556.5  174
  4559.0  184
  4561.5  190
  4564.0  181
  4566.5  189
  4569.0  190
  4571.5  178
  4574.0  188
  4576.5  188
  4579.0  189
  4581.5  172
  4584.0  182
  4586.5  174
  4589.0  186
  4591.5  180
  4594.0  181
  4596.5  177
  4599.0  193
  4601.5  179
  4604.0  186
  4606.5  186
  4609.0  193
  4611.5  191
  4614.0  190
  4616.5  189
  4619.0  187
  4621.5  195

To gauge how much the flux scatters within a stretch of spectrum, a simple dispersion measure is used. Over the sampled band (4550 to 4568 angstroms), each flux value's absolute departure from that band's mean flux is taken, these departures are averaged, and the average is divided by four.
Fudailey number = 1.4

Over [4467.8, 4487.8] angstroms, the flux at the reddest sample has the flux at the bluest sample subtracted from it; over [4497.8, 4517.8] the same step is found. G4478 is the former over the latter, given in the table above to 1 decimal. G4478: -3.5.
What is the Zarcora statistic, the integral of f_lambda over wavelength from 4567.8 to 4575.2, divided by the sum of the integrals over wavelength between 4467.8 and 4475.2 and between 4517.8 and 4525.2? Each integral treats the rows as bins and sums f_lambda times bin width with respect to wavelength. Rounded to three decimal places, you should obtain 0.518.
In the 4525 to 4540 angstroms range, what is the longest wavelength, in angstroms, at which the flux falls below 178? 4536.5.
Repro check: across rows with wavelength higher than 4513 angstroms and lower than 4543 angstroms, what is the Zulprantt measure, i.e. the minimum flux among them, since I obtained 159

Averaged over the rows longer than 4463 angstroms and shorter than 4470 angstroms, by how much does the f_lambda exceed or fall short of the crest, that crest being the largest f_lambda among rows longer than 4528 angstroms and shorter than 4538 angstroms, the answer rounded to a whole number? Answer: -11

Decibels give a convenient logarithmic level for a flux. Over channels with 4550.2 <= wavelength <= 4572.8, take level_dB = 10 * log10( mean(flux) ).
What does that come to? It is 22.6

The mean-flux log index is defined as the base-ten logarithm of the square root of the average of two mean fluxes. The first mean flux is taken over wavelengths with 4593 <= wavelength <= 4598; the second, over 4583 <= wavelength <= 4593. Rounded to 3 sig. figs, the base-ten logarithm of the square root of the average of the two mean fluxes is 1.13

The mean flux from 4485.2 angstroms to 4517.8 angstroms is 183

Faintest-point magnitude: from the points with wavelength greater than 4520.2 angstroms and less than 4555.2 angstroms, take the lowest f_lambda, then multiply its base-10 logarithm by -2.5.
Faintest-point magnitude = -5.50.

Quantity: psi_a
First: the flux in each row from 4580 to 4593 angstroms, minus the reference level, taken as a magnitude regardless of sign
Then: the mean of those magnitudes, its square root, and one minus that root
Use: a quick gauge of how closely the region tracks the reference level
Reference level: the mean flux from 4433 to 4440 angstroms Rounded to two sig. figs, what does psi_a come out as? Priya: -1.9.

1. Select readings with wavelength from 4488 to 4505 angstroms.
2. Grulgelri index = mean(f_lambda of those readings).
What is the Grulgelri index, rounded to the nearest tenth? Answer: 178.7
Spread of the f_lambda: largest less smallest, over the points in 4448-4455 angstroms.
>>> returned 20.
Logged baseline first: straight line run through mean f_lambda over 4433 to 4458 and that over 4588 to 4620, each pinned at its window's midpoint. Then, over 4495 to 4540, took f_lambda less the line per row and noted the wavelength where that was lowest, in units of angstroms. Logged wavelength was 4534.0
